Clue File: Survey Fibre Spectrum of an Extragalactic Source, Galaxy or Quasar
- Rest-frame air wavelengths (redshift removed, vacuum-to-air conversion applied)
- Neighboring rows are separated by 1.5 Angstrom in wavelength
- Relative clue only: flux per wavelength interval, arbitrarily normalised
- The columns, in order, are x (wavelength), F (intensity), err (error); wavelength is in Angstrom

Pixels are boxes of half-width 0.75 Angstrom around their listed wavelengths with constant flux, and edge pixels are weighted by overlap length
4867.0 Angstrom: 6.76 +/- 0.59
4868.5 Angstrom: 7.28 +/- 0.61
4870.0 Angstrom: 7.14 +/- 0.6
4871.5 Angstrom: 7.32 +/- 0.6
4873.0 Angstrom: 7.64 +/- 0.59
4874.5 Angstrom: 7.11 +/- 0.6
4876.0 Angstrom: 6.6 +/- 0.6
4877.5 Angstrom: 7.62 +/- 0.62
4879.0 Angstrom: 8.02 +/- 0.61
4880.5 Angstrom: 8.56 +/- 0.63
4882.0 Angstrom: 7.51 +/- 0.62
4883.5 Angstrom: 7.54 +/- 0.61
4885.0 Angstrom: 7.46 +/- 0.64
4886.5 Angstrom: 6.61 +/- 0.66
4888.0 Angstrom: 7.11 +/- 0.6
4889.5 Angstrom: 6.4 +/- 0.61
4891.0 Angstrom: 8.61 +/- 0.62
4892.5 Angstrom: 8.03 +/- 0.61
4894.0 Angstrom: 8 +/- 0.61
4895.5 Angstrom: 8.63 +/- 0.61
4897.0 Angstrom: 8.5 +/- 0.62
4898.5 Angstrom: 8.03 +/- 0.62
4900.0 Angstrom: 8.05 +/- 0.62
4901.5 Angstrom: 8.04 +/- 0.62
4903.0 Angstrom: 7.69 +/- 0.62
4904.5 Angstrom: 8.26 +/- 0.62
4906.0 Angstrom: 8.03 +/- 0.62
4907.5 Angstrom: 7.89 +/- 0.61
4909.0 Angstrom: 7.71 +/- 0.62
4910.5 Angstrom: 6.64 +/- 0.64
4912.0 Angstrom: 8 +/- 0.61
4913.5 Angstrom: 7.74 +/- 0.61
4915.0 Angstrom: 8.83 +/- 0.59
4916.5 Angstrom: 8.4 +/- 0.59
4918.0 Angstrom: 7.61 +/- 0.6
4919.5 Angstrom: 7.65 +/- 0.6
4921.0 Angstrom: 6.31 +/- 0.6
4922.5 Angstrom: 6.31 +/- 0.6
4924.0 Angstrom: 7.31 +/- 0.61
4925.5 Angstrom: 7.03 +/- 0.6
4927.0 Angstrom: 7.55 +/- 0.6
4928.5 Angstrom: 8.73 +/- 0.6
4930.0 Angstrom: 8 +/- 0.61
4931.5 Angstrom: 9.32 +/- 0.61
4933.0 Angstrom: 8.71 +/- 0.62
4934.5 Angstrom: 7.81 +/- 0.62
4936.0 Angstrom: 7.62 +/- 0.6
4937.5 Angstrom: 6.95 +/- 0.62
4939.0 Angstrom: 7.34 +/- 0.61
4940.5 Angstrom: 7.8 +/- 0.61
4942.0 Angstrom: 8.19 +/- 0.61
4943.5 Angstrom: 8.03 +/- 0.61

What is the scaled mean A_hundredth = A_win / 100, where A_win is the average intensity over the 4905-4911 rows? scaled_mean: 0.076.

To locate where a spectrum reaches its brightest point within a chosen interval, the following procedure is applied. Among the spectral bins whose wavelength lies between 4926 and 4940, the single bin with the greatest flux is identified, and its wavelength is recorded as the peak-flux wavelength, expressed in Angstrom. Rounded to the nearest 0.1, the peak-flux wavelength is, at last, 4931.5 Angstrom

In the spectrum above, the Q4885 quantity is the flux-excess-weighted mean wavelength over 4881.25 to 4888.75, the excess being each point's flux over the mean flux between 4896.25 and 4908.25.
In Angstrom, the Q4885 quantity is 4885.6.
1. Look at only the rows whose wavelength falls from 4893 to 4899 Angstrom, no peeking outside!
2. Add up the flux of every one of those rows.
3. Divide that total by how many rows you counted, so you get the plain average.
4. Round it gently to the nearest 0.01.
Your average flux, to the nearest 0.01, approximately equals 8.29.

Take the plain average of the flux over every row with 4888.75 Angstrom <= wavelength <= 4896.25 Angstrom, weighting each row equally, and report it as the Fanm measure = 7.93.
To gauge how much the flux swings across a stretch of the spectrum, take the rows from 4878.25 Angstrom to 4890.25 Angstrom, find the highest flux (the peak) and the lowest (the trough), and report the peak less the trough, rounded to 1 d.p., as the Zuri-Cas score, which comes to 2.2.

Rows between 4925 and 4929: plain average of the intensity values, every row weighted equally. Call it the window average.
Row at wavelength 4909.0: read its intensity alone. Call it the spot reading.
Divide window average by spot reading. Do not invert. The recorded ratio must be 1.01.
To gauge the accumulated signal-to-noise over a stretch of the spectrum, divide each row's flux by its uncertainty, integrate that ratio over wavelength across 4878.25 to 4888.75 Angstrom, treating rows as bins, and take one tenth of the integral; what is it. 12.7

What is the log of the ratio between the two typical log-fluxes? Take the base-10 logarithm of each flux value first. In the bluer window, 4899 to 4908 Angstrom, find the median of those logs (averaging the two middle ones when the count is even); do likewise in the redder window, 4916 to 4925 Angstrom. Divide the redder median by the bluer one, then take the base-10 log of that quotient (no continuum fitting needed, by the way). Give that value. -0.016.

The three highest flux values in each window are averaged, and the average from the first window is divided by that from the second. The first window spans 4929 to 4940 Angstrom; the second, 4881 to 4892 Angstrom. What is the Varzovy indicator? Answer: 1.10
